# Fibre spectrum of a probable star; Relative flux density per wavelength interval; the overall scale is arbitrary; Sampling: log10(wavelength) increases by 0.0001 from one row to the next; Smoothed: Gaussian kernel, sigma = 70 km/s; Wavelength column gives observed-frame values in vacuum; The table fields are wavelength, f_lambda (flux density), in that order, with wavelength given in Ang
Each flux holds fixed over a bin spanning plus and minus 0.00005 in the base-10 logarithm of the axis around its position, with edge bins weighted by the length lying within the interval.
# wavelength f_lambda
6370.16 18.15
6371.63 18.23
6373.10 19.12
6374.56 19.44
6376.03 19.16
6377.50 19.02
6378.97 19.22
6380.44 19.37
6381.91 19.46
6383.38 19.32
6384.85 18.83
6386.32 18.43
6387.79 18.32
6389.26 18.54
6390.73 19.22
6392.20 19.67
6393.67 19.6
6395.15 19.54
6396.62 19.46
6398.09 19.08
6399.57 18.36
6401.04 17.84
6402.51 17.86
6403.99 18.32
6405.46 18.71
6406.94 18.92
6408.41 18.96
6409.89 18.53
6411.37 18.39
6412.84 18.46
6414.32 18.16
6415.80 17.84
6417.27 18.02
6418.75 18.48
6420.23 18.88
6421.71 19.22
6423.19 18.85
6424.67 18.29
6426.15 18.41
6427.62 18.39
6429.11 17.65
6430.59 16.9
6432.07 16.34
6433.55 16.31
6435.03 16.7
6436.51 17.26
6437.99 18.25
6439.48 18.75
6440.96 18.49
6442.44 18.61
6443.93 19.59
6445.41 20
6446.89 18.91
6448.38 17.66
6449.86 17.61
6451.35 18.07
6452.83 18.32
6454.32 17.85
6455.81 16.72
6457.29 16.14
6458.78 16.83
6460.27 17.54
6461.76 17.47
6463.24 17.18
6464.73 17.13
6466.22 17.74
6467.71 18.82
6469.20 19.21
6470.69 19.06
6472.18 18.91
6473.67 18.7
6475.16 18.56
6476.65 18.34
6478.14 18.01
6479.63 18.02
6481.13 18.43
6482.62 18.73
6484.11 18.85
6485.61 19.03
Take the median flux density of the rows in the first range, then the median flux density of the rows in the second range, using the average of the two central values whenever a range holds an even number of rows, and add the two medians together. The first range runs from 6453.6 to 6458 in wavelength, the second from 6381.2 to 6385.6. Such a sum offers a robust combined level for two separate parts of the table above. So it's 36.0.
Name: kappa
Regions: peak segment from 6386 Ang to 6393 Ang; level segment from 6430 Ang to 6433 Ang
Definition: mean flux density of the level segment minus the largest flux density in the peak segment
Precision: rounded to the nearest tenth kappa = -3.1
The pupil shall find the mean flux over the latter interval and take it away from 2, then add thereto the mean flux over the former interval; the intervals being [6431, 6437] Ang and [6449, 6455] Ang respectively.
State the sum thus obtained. 0.7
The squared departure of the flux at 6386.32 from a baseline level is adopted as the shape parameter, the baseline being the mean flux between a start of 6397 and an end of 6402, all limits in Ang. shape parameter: 0.00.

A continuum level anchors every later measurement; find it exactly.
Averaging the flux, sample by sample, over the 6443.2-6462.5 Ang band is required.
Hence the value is 17.9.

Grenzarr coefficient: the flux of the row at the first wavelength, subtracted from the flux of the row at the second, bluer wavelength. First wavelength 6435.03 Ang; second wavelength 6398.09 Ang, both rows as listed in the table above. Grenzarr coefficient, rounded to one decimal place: 2.4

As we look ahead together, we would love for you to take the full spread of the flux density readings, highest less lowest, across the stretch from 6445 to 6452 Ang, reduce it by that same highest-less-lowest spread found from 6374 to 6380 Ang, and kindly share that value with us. 1.97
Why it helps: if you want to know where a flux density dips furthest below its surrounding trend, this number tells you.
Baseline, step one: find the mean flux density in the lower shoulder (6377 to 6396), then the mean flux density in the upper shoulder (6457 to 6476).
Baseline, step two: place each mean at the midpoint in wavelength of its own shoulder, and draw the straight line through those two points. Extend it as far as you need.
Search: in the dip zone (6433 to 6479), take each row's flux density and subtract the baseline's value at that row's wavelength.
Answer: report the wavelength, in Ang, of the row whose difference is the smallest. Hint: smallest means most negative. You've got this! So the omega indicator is 6433.55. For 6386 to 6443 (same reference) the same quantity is 6433.55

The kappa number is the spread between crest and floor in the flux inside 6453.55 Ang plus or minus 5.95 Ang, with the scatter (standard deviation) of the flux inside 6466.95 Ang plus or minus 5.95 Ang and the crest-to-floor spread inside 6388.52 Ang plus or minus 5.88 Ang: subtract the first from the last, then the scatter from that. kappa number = -1.7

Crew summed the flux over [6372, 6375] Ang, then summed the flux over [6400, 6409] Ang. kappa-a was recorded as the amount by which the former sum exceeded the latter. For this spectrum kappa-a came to -72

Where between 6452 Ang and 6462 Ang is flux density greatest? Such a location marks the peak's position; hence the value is 6452.83 Ang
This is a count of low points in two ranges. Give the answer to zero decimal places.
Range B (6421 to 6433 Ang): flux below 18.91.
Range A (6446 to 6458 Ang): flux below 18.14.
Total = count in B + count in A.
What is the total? 13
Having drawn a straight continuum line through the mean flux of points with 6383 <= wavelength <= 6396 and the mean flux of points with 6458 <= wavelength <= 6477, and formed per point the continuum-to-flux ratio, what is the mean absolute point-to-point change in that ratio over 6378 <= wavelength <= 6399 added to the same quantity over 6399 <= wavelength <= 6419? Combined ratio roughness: 0.029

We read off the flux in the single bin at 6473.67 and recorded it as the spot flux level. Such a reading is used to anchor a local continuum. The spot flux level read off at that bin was 18.7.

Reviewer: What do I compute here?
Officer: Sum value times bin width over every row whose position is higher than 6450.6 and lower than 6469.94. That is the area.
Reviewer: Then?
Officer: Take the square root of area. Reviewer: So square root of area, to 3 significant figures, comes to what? 18.5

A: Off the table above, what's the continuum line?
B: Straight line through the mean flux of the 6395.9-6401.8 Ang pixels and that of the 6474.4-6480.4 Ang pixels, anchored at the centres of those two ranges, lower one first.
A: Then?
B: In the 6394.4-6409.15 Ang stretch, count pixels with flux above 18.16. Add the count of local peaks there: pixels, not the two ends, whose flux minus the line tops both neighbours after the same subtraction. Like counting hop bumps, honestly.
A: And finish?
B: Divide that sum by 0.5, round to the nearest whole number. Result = 16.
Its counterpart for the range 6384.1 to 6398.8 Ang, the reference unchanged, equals 22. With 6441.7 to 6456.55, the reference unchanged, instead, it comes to 14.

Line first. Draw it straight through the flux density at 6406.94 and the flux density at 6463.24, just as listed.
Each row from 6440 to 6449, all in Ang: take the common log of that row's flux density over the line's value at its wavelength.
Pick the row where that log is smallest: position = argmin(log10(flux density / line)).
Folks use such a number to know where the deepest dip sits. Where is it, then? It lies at 6448.38 Ang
